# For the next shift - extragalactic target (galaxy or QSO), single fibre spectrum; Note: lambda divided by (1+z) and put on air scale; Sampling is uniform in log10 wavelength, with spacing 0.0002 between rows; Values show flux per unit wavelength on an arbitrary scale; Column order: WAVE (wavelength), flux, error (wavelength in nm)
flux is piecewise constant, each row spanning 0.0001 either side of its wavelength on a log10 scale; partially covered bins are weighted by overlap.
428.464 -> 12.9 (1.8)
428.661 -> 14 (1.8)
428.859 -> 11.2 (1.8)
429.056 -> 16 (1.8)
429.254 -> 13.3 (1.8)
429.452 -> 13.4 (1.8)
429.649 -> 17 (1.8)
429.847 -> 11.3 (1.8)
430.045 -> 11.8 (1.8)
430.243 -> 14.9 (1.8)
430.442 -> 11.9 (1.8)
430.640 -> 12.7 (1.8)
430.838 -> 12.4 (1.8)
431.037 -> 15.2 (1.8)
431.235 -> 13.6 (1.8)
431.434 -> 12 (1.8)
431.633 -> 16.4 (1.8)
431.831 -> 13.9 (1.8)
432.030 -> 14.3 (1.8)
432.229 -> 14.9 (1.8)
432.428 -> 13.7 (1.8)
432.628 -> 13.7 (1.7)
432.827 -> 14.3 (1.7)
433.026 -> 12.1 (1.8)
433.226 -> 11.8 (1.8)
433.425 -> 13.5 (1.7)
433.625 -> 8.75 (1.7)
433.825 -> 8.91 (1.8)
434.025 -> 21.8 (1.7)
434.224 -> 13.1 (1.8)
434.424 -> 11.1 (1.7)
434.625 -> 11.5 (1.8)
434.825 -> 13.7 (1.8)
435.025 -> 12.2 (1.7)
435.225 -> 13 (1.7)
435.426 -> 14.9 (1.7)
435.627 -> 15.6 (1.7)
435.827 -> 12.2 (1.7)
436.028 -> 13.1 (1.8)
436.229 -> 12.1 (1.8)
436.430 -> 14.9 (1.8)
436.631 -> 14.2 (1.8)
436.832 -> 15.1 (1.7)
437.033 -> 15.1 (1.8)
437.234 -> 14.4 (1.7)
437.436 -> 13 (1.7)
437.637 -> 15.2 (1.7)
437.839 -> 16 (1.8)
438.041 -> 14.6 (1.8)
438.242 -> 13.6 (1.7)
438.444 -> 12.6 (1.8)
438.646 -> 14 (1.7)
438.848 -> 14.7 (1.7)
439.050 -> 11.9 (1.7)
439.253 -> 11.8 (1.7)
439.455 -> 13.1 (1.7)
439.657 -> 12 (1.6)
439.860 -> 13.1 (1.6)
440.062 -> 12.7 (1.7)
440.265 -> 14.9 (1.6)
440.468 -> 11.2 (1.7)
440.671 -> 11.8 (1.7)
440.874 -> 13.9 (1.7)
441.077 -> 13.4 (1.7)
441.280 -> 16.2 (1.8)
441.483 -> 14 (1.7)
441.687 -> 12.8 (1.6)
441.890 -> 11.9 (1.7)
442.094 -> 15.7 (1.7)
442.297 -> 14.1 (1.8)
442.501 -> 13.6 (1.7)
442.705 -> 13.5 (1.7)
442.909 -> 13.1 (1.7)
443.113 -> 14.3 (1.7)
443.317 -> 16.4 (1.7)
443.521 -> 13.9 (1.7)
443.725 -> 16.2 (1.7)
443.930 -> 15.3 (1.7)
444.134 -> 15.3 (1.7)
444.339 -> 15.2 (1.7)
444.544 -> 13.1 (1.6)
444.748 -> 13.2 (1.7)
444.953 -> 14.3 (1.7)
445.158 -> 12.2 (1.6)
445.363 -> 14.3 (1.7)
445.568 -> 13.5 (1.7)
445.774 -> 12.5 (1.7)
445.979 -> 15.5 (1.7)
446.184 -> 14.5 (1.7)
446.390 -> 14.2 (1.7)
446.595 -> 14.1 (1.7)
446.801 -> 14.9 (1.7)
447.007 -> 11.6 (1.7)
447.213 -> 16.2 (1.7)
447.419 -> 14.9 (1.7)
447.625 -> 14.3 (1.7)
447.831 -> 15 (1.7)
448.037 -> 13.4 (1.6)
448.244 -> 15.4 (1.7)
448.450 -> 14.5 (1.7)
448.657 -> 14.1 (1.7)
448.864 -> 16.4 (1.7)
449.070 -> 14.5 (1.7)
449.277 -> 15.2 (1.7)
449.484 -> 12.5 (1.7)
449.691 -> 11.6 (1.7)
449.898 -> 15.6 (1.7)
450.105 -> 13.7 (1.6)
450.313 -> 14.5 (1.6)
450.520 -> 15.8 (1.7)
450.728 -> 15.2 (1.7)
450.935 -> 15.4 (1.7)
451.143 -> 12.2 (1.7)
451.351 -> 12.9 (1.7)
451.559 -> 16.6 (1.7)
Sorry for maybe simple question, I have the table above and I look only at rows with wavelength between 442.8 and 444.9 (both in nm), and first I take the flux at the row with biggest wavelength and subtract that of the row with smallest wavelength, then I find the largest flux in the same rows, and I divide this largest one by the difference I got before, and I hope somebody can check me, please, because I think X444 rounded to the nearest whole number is 164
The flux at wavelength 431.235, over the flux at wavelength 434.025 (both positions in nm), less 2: -1.38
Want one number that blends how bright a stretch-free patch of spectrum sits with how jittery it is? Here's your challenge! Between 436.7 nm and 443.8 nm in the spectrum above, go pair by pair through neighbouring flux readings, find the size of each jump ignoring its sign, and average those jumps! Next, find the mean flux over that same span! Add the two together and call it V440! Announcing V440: 15.2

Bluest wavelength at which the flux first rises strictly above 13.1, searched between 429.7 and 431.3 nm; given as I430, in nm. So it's 430.243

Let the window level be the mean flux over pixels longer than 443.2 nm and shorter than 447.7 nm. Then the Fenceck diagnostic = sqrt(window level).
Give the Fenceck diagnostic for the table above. 3.79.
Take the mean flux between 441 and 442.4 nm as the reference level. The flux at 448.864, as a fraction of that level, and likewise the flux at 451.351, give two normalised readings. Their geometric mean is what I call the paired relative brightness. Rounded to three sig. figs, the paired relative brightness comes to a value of 1.04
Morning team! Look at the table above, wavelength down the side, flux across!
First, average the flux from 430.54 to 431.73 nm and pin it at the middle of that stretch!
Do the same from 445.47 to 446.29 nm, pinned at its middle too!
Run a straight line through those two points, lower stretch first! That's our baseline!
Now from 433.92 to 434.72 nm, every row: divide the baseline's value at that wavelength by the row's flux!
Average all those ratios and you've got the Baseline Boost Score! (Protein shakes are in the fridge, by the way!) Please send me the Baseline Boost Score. 1.03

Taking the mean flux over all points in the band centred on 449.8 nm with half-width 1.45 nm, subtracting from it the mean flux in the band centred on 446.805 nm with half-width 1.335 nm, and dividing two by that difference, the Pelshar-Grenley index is 12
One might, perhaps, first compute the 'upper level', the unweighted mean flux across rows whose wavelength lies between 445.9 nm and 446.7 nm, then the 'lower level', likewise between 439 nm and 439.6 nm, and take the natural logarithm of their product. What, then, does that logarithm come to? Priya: 5.19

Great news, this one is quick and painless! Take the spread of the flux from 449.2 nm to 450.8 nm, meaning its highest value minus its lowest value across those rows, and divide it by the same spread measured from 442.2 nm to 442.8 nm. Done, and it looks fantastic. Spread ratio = 7.0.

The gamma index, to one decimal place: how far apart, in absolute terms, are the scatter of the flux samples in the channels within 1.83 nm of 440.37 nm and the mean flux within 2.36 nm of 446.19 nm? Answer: 12.8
